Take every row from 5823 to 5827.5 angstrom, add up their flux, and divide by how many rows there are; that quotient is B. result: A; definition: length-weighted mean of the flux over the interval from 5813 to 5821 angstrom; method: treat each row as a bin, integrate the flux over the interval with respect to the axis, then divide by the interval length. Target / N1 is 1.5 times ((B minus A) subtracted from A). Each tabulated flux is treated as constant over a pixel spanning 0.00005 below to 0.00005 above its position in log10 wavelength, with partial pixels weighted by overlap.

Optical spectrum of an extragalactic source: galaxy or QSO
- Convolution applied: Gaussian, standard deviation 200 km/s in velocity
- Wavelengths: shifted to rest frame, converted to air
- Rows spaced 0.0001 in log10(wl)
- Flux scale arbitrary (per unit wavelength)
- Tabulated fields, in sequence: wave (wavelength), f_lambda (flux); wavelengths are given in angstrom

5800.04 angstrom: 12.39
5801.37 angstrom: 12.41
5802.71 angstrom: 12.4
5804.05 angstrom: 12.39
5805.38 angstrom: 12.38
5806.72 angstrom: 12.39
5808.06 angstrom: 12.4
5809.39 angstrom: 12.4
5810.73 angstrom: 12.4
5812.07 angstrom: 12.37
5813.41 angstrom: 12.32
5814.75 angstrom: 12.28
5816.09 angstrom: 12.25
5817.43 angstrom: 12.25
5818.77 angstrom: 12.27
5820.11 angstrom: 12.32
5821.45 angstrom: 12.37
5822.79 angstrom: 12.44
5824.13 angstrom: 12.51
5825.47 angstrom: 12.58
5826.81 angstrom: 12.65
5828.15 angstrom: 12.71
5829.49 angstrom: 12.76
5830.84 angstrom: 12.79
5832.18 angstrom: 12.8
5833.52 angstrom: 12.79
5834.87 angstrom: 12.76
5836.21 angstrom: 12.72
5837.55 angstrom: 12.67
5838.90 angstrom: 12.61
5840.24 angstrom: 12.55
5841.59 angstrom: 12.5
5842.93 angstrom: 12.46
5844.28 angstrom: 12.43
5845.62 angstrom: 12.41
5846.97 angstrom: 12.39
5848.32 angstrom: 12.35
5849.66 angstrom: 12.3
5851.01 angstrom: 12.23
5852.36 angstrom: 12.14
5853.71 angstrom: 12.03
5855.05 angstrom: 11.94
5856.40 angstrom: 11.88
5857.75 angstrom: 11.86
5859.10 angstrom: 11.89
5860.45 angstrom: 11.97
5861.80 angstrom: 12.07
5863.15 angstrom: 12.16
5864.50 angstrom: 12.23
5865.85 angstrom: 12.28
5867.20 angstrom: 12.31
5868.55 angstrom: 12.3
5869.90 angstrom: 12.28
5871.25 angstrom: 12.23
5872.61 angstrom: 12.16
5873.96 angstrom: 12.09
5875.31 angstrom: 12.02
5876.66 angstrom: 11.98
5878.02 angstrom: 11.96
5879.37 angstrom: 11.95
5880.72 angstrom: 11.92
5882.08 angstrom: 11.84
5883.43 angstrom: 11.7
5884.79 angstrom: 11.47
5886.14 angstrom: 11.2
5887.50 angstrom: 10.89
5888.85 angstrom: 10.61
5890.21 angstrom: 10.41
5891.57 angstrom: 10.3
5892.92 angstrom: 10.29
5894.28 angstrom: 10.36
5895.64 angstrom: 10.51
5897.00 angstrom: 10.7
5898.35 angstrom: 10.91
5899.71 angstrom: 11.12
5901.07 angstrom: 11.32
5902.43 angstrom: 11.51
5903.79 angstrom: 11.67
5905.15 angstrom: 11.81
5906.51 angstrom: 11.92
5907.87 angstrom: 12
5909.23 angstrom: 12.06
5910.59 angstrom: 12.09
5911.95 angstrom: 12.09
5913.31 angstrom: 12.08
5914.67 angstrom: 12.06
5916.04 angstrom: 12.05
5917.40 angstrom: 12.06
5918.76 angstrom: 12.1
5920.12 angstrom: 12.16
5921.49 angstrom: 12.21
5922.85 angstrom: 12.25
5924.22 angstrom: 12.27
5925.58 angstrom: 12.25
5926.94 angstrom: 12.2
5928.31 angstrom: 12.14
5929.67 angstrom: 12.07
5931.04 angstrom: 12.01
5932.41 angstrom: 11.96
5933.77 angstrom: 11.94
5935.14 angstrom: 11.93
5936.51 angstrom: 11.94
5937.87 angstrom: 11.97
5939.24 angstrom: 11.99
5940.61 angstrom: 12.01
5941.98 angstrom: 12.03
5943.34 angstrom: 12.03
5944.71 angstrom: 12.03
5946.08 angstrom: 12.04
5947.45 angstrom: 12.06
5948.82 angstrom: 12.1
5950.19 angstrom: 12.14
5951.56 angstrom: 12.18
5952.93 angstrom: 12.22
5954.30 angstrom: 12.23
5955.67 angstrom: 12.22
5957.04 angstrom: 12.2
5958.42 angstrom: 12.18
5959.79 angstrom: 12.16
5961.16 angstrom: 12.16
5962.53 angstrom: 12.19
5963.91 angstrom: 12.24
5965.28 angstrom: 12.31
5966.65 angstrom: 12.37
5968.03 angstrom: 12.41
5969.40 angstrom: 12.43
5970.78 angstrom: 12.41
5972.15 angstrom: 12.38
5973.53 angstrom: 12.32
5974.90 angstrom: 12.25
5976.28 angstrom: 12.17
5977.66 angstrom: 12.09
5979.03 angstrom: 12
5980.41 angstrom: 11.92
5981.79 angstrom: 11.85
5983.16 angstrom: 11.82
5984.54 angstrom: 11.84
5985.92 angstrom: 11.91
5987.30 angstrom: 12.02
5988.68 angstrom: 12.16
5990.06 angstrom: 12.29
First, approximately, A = 12.3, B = 12.6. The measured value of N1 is 18.0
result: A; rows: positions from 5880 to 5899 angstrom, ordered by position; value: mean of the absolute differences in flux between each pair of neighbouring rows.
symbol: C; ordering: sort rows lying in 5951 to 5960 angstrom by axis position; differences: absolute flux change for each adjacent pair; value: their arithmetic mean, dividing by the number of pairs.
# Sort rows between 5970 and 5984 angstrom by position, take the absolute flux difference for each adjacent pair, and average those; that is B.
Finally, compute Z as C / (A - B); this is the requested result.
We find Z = 0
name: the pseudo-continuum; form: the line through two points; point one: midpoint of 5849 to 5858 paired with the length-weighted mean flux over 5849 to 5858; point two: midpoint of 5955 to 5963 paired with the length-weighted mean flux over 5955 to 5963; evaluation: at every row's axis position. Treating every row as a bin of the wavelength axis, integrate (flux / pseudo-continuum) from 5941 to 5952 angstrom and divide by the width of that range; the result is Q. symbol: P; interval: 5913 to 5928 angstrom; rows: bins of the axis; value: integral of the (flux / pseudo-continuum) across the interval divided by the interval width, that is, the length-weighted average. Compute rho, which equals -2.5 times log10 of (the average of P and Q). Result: 0.004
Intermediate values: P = 1.00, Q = 0.99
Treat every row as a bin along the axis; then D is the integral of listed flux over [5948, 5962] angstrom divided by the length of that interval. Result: 12.2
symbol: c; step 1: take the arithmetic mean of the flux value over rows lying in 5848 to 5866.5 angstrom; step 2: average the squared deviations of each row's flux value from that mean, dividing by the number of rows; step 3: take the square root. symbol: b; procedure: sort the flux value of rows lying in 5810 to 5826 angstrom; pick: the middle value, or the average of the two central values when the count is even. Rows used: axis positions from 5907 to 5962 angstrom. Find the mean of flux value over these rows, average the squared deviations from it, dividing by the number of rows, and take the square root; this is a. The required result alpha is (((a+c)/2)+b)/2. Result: 6.24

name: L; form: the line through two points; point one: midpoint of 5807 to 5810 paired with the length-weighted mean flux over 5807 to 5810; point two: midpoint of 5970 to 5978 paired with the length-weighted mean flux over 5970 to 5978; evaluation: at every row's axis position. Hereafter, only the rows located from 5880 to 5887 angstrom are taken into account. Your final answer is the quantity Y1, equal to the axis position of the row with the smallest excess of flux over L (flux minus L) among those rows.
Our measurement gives 5886.14 angstrom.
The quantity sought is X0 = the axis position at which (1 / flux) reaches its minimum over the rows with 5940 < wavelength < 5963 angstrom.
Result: 5954.30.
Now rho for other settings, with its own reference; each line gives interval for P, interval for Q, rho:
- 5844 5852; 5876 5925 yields 0.012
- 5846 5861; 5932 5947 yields 0.006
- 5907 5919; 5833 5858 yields -0.012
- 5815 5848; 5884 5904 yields 0.033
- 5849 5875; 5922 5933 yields -0.002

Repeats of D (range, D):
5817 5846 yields 12.6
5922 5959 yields 12.1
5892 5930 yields 11.7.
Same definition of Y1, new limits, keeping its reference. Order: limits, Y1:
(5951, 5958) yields 5951.56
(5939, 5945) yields 5939.24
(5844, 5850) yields 5849.66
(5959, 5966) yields 5959.79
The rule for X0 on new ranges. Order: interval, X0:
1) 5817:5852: 5832.18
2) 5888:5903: 5902.43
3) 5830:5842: 5832.18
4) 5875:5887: 5875.31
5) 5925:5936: 5925.58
